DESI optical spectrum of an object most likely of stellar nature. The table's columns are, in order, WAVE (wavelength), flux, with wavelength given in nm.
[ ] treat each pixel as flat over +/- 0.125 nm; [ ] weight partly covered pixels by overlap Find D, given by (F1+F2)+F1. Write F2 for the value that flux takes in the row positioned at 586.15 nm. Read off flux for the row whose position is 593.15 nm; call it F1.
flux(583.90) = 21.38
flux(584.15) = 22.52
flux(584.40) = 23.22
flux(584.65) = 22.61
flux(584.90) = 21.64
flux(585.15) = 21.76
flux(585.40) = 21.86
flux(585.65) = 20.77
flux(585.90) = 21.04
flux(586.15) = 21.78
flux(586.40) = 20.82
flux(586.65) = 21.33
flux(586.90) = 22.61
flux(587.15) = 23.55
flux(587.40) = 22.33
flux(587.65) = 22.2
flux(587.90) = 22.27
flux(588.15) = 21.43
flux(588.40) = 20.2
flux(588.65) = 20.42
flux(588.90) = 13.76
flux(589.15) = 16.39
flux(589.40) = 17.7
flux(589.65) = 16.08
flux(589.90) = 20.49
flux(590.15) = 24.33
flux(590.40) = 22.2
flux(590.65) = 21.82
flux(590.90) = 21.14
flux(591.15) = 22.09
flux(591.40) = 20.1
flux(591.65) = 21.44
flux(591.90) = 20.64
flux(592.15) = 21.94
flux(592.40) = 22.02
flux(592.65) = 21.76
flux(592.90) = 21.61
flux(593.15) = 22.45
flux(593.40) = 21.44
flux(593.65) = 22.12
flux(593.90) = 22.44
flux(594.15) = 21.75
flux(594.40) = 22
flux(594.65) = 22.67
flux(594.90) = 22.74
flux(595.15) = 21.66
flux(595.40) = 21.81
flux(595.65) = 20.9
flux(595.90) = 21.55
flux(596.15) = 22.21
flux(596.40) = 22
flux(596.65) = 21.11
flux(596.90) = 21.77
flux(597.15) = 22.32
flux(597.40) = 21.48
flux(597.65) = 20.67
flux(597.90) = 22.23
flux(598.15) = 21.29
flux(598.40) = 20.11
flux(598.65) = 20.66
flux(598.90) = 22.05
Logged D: 66.7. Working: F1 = 22.45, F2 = 21.78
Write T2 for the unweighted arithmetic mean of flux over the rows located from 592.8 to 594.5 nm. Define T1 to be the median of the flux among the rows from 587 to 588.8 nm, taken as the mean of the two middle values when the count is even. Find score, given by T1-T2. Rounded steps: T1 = 22.2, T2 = 22.0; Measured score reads 0.23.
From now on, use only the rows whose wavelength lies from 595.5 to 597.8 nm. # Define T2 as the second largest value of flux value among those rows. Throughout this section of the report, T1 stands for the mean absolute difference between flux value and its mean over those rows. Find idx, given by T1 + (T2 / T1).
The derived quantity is 49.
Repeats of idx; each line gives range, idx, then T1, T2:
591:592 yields 31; 0.70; 21.44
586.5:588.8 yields 27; 0.86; 22.61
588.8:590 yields 12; 1.77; 17.7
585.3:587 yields 41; 0.54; 21.86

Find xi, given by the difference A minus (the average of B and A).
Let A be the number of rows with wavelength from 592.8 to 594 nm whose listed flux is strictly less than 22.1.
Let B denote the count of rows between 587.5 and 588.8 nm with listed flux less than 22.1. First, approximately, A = 2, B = 3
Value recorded -0.5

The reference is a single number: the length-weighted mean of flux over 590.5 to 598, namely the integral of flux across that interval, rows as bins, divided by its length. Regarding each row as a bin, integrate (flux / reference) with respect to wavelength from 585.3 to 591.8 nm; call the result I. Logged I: 6.2 nm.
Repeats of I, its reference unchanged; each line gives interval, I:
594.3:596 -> 1.7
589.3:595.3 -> 5.9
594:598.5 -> 4.5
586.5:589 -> 2.4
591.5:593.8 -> 2.3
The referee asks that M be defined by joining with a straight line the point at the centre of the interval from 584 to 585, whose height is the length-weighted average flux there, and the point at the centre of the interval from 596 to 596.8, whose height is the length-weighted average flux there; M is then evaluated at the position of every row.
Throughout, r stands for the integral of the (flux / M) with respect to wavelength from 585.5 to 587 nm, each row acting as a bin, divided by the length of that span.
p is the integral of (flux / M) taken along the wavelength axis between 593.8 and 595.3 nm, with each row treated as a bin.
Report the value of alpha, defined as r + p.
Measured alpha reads 2.48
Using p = 1.52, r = 0.96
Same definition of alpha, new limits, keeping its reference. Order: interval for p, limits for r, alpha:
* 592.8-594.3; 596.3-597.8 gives 2.49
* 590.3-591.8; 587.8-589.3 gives 2.31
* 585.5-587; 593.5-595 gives 2.45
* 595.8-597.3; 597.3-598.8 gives 2.48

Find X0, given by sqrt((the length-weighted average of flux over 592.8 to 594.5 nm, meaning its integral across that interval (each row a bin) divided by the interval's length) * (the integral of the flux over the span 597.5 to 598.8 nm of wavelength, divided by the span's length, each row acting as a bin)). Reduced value 21.5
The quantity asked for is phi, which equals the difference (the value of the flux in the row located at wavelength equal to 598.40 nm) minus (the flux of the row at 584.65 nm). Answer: -2.5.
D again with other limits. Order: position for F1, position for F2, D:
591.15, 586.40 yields 65.0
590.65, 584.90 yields 65.3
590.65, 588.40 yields 63.8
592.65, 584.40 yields 66.7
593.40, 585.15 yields 64.6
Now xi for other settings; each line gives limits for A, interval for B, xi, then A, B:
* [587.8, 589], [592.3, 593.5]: 0.0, 4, 4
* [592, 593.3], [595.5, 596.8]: 0.0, 4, 4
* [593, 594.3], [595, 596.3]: -1.0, 2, 4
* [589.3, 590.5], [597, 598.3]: 0.0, 3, 3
